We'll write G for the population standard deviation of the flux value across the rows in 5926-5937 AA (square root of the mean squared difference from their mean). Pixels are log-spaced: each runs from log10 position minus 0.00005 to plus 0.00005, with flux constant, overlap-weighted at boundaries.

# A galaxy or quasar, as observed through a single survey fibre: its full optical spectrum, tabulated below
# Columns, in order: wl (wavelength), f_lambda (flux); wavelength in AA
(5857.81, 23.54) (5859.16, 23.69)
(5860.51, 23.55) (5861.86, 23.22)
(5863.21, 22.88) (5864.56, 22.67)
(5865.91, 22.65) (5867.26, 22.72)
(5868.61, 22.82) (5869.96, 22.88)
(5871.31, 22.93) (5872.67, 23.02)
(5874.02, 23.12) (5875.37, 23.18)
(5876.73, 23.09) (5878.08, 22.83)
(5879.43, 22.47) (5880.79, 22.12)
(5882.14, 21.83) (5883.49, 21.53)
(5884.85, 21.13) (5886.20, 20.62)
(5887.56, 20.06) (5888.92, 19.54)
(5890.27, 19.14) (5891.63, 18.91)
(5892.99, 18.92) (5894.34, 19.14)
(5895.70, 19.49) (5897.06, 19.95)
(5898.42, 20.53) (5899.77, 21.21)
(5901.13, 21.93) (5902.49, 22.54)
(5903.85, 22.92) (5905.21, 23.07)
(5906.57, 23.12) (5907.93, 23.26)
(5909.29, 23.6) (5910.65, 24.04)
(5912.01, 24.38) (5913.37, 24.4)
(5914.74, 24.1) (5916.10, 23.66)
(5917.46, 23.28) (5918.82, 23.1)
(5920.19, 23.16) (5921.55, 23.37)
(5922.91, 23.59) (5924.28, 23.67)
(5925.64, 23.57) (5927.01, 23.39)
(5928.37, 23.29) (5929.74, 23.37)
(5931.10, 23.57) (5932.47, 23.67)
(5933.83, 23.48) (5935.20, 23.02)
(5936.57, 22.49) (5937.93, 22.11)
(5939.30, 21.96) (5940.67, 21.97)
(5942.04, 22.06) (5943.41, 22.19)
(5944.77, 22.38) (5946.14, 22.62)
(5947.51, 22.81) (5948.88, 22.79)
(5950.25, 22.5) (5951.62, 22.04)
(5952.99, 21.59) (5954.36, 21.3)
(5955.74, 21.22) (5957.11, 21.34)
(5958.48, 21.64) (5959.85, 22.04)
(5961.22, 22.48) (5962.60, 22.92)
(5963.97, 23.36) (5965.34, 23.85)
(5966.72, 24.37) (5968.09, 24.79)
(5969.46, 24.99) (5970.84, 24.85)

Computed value 0.35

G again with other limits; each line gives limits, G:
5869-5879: 0.12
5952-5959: 0.17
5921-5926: 0.11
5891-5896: 0.24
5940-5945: 0.15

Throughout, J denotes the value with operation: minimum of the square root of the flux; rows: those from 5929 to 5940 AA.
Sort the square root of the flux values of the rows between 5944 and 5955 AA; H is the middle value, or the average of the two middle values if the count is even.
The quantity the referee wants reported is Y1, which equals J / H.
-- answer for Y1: 0.99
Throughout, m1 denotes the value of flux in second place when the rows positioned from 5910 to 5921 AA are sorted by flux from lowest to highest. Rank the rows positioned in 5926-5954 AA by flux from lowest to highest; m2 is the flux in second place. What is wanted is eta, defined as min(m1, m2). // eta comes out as 22.0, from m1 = 23.16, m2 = 21.96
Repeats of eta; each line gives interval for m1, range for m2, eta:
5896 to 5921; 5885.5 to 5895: 18.9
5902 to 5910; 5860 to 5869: 22.7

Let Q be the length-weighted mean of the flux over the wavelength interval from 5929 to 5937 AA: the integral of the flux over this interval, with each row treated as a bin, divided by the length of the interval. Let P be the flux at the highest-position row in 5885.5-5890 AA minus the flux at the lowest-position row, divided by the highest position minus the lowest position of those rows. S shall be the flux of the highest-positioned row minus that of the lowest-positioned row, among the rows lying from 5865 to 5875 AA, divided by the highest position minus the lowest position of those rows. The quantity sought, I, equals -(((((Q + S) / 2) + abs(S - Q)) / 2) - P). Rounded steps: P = -0.40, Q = 23.28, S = 0.1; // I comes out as -17.8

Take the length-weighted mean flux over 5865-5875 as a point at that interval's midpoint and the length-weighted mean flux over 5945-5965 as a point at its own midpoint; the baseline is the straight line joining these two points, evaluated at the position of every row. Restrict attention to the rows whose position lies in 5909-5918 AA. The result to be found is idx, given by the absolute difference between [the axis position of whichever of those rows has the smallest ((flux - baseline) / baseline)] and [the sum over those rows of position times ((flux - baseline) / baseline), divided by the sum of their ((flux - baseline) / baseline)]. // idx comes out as 4.3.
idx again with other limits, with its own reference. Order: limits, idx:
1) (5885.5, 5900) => 1.0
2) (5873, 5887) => 1.0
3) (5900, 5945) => 18.5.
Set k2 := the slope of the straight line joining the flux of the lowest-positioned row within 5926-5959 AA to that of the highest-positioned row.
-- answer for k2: -0.06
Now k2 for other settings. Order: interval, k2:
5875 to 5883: -0.20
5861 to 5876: 0.00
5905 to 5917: 0.05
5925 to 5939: -0.12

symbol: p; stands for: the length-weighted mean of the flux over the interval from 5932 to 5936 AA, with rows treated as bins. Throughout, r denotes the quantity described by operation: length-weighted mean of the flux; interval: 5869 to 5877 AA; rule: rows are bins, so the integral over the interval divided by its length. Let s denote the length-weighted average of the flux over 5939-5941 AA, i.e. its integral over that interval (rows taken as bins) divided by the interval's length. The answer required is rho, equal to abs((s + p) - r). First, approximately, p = 23.3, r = 23.0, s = 21.9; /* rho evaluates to 22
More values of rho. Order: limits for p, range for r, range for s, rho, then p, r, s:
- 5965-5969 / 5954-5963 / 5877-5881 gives 25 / 24.4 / 21.8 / 22.6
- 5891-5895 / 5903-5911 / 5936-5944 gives 18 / 19.0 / 23.3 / 22.1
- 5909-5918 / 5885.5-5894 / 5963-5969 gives 29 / 23.9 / 19.5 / 24.1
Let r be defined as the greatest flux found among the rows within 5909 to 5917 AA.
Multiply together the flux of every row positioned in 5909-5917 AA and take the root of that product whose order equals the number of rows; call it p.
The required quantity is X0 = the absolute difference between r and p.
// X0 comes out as 0.4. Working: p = 24.0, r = 24.4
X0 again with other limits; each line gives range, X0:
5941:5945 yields 0.2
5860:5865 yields 0.5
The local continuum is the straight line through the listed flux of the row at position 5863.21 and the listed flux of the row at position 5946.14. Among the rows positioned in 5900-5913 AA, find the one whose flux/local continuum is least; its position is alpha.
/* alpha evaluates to 5901.13 AA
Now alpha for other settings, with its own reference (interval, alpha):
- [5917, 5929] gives 5918.82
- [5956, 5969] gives 5957.11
